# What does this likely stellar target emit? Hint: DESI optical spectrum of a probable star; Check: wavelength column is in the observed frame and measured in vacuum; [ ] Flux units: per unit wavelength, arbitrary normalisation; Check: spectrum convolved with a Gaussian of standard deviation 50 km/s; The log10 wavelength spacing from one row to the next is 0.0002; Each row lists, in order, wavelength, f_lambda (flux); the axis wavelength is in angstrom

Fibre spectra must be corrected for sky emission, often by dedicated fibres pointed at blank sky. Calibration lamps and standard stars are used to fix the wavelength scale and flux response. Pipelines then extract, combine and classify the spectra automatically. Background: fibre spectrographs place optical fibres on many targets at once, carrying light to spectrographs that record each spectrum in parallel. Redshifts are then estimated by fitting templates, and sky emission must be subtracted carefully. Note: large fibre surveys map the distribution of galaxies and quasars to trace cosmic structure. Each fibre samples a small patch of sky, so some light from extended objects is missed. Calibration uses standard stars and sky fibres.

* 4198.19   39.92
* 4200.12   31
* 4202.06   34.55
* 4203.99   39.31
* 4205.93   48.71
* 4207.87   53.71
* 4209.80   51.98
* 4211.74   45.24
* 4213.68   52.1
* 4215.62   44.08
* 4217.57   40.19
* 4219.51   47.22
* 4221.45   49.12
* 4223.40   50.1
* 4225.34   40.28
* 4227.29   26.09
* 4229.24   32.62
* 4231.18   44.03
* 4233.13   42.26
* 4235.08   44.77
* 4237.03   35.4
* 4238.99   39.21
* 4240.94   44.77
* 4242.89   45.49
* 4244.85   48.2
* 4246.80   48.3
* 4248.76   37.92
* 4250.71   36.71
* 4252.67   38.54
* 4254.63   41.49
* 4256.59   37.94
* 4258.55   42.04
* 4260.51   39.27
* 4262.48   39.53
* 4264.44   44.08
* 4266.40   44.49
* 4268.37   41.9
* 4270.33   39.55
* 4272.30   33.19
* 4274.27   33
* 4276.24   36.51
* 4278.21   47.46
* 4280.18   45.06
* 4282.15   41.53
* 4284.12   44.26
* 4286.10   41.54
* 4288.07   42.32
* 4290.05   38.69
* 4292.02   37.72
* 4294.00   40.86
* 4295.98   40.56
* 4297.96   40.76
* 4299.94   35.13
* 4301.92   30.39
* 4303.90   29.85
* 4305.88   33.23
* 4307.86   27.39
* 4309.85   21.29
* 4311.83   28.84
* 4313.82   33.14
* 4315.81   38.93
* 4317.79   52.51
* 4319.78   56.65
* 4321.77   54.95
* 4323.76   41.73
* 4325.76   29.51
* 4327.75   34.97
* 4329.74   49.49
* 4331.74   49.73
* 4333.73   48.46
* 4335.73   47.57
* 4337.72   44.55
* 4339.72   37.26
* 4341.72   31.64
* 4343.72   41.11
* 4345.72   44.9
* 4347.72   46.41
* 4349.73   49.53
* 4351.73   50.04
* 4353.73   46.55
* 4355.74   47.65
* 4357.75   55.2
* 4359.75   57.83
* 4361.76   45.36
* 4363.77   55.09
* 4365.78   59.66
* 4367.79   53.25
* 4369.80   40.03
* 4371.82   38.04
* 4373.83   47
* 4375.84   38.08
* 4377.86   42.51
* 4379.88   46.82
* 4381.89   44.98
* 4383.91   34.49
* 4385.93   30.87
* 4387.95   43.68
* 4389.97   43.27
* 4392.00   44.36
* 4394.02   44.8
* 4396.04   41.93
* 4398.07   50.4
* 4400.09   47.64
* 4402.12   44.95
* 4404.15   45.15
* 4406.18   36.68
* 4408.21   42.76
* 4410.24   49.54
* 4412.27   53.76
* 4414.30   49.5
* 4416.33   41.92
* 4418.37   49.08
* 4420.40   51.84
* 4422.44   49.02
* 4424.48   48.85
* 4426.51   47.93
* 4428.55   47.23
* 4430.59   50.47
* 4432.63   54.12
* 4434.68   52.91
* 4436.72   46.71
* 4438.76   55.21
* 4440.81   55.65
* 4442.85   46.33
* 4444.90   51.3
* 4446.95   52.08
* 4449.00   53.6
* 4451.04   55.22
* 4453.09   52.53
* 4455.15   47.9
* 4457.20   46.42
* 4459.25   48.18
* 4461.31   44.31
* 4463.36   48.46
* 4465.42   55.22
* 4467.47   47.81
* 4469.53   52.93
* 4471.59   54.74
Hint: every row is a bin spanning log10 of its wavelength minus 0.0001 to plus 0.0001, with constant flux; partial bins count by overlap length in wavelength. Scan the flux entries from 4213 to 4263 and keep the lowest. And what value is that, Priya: 26.09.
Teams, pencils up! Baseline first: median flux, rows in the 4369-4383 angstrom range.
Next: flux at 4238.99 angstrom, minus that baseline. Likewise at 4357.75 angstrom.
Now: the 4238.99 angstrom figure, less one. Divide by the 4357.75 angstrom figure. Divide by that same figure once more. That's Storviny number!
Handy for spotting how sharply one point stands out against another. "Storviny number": -0.027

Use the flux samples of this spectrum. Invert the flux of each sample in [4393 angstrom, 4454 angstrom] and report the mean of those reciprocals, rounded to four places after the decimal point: 0.0206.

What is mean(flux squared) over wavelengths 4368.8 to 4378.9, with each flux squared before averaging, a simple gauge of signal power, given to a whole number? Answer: 1703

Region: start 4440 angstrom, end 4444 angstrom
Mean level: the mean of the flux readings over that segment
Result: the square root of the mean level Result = 7.1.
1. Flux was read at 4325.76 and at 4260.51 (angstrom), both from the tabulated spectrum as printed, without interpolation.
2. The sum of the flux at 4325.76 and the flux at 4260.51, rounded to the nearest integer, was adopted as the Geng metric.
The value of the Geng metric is 69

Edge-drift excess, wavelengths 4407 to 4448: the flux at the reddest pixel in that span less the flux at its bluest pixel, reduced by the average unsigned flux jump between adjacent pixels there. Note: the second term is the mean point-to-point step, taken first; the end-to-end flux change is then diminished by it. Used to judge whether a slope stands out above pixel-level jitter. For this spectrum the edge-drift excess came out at 5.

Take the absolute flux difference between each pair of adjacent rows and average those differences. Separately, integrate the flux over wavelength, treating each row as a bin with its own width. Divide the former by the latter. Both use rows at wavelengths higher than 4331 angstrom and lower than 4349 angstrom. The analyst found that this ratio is 0.0052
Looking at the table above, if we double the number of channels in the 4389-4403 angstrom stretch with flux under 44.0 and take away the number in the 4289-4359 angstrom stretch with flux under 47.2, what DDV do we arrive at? -20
